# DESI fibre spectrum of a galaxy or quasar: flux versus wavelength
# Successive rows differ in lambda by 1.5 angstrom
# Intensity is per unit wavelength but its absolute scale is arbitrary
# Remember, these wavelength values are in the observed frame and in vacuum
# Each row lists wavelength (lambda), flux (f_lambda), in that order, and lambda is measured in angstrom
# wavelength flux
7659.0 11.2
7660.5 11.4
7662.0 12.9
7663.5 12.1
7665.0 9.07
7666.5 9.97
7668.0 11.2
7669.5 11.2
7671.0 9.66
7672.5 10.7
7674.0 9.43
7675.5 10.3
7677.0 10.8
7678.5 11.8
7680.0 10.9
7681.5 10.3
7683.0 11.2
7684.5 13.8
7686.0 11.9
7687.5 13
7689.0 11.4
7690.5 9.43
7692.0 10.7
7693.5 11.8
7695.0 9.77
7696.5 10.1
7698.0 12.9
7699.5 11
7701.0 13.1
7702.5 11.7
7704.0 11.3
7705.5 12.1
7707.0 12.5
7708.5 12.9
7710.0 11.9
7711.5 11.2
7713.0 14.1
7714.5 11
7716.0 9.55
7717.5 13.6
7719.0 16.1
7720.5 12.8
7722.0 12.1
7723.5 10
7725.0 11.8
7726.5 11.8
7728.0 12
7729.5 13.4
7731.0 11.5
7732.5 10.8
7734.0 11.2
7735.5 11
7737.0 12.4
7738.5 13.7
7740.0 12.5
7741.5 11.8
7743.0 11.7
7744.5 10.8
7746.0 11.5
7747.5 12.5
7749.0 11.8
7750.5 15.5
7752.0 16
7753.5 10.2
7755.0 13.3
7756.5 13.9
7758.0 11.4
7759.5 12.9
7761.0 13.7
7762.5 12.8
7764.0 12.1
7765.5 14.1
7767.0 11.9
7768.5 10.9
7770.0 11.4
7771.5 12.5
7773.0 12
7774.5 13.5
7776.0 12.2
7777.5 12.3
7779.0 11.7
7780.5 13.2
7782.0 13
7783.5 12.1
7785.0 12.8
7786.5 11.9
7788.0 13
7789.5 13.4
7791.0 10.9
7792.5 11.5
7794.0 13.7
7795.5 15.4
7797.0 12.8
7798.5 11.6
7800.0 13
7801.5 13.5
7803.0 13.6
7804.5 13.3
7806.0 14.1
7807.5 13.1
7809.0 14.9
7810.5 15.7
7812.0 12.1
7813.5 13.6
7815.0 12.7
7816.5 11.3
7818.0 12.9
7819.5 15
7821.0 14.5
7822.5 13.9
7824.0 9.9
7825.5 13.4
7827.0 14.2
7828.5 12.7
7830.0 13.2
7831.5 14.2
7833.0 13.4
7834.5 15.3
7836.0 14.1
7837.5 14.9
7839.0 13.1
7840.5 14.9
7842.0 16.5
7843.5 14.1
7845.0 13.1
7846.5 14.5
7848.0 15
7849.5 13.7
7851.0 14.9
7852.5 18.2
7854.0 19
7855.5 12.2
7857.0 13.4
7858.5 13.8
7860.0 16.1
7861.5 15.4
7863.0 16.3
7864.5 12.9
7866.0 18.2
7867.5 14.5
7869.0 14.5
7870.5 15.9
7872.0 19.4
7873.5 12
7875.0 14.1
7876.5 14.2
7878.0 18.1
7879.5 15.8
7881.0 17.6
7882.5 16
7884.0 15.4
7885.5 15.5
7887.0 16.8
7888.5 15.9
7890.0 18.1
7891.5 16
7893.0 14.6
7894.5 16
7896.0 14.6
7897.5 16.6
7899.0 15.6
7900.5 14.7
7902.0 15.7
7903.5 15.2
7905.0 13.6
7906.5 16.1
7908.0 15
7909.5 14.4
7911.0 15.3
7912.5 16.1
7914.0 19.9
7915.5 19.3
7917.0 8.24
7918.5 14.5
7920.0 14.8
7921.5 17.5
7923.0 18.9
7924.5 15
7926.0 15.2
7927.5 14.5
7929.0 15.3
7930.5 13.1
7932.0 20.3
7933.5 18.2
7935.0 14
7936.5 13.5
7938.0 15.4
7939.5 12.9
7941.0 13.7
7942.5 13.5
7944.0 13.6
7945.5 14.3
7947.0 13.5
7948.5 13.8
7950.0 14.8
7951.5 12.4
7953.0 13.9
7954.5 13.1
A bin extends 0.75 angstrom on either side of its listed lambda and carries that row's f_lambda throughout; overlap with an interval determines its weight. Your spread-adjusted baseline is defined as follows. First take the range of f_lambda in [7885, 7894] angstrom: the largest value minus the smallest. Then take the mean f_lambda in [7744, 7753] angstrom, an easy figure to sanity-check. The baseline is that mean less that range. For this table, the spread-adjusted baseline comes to 9.5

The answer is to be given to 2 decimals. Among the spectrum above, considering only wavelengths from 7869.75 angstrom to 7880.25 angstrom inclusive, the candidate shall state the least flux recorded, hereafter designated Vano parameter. 12.00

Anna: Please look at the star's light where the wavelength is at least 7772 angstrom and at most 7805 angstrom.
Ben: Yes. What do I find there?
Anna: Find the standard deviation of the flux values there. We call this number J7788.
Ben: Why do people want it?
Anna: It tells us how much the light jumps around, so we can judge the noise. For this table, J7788 1.0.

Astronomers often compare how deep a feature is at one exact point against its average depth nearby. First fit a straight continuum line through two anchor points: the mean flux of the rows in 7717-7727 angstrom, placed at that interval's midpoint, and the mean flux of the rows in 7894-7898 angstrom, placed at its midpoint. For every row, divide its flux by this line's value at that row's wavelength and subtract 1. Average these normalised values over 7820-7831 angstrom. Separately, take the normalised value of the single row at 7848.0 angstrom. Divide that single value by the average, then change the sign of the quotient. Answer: 0.1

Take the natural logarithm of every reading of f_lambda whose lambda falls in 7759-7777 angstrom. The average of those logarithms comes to 2.52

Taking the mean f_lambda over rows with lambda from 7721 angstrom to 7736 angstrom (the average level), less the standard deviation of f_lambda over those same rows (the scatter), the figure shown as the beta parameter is 10.7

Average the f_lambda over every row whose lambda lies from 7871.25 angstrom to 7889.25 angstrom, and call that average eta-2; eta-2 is 15.9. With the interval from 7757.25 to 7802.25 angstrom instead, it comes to 12.6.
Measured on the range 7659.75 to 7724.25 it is 11.5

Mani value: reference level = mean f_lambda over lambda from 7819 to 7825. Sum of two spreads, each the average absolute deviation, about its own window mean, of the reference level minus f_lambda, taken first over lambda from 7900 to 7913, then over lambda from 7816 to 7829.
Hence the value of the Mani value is 1.9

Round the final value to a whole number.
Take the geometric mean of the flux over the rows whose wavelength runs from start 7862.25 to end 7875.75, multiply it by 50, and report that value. 757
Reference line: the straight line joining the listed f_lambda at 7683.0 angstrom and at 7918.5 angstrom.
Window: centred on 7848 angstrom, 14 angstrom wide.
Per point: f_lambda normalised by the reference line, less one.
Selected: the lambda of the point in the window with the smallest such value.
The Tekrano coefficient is 7845.0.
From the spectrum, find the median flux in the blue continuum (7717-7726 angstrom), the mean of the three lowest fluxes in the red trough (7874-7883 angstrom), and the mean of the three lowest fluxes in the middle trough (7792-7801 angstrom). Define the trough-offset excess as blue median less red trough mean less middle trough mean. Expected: -14.2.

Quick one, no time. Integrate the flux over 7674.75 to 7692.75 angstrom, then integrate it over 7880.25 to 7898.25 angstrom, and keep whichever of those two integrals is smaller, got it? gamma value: 203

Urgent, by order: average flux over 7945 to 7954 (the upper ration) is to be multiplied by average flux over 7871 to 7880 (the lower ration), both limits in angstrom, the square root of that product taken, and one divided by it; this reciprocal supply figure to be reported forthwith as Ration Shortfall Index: 0.068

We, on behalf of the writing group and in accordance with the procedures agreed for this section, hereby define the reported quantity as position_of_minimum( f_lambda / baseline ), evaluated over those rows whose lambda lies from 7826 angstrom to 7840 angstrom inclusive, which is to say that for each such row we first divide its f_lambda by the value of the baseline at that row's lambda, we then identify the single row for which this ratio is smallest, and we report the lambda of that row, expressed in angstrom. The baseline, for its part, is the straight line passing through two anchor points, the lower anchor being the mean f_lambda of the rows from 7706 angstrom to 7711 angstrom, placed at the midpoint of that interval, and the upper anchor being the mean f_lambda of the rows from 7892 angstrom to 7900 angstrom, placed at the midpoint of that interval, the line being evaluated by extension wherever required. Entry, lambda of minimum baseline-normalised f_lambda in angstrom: 7828.5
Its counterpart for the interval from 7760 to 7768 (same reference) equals 7767.0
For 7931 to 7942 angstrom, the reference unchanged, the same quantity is 7939.5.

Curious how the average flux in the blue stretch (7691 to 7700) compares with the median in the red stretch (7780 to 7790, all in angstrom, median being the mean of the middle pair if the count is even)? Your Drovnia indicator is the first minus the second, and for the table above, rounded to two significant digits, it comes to -2.0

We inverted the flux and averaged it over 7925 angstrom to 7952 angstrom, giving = 0.070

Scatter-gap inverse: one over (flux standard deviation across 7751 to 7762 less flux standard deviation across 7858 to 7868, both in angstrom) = 11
